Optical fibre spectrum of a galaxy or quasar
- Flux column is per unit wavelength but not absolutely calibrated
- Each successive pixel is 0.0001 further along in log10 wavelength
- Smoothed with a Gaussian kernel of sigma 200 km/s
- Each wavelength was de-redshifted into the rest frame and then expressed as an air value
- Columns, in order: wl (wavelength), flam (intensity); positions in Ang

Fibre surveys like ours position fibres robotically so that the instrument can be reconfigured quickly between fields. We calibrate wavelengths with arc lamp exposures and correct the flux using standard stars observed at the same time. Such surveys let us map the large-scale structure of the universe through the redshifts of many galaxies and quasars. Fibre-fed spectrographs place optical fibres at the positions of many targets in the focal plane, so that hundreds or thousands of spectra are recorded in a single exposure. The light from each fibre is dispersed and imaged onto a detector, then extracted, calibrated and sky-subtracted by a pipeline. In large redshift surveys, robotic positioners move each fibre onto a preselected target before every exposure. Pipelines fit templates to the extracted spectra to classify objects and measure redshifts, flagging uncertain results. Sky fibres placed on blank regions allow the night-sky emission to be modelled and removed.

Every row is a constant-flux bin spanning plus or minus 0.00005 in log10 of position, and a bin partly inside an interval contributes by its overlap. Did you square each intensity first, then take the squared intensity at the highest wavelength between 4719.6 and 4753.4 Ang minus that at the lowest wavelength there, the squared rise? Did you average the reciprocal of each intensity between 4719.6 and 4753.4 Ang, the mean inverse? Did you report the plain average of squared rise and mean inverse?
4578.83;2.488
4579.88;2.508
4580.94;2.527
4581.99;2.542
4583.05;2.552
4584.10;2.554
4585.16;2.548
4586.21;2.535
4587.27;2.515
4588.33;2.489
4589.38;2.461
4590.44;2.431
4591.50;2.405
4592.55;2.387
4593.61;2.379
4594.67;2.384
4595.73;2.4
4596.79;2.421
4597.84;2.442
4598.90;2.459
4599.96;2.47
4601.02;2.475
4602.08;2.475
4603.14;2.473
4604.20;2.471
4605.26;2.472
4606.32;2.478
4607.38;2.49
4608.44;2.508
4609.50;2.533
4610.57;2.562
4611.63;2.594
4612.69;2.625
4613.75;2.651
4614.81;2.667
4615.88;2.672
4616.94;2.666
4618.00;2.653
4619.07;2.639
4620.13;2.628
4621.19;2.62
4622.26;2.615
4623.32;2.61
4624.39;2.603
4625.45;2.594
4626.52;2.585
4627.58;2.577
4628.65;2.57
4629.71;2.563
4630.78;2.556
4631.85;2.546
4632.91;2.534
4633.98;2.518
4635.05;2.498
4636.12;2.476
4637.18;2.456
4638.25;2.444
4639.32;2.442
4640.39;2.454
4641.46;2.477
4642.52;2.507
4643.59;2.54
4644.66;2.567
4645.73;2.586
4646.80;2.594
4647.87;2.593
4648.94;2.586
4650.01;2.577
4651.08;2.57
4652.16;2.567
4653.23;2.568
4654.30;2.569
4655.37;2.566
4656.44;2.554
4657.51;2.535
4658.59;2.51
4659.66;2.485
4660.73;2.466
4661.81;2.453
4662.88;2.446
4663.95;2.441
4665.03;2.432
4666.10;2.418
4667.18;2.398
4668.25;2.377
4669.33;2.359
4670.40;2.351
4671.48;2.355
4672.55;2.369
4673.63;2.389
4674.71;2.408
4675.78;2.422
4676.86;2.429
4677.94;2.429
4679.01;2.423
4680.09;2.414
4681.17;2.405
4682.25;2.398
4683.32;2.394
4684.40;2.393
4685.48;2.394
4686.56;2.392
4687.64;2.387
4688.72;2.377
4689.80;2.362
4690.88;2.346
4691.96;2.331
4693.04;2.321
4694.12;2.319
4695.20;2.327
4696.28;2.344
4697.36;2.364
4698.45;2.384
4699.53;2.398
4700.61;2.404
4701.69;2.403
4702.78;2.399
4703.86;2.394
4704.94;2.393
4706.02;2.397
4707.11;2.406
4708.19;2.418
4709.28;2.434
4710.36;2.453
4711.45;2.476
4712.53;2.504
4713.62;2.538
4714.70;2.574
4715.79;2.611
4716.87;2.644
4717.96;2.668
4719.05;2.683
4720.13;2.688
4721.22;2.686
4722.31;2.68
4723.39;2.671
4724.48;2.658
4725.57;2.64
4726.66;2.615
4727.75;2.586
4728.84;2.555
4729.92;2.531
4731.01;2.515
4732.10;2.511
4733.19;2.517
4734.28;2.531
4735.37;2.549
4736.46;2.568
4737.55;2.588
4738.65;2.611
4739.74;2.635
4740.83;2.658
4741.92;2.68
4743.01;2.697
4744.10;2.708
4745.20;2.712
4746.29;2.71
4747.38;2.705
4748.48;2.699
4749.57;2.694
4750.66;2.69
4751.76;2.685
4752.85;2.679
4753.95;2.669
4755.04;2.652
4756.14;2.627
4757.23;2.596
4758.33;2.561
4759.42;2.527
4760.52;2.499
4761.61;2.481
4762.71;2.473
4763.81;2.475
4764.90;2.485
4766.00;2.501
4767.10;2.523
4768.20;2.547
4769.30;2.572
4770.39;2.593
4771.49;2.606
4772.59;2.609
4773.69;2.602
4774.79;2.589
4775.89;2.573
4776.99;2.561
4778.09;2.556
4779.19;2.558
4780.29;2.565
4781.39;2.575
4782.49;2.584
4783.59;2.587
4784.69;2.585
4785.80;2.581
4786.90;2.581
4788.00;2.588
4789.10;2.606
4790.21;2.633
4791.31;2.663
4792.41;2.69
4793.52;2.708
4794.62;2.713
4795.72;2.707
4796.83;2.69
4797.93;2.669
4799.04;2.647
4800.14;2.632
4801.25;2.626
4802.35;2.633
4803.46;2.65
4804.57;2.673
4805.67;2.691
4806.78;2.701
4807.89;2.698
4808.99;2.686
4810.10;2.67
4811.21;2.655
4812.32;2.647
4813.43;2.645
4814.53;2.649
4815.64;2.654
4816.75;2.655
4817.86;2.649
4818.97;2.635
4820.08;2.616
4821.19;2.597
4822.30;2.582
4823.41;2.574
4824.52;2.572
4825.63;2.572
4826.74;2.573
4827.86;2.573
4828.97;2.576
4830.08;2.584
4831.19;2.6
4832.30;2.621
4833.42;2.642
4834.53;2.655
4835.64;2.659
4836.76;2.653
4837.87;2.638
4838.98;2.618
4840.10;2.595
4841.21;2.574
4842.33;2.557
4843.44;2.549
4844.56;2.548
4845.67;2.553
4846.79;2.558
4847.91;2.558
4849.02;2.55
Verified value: 0.17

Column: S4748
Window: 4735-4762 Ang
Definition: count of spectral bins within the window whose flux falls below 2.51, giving 2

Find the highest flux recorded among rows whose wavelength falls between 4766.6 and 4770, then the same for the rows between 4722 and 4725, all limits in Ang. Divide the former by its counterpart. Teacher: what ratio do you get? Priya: 0.960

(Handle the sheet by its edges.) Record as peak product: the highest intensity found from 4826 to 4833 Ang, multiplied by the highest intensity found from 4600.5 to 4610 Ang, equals 6.64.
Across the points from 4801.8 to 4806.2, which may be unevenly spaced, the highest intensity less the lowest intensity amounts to 0.058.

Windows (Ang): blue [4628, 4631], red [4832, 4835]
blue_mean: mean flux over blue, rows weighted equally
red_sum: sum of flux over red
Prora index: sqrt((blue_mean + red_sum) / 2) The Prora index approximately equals 2.29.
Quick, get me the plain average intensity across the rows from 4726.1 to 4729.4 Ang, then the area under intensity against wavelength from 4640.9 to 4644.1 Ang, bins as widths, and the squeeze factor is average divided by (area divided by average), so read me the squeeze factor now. 0.83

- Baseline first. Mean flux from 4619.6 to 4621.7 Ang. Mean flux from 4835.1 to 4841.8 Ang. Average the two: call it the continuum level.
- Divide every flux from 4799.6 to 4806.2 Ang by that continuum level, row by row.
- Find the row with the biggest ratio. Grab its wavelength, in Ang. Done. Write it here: 4805.67 Ang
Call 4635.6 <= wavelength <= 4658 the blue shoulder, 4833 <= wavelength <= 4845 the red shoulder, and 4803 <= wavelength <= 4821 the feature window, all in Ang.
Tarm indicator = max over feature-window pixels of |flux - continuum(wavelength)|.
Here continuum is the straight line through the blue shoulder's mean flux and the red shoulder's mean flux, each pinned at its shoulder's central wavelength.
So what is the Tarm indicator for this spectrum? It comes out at 0.105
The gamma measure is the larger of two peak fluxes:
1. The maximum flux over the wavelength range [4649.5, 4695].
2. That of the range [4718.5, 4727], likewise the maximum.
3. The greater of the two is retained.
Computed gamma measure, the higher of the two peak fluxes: 2.69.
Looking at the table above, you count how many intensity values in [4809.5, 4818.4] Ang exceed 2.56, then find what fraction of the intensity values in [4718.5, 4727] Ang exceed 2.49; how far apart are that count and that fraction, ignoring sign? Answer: 7.0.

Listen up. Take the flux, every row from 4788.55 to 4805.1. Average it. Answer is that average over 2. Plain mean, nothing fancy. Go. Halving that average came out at 1.33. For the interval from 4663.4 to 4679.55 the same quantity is 1.20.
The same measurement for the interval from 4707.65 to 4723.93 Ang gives 1.29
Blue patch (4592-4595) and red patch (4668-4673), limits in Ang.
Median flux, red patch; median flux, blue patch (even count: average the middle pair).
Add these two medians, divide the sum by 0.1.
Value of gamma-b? 47.4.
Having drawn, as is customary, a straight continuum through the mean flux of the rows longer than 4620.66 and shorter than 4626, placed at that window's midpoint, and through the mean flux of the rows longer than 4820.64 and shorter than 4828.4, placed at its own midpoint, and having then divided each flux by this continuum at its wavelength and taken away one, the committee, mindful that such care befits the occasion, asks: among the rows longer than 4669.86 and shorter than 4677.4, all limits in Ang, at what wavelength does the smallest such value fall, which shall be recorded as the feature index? 4670.40 Ang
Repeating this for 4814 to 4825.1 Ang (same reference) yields 4824.52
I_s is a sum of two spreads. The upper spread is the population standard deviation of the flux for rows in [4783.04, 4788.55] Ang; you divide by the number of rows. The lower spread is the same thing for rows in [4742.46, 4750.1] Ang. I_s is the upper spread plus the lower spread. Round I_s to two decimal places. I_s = 0.01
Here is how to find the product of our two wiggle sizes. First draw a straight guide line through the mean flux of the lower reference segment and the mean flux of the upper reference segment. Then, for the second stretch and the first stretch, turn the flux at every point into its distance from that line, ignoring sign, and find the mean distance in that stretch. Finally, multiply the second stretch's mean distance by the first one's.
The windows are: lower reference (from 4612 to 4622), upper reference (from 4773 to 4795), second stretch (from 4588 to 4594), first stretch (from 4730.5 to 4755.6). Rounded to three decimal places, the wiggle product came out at 0.016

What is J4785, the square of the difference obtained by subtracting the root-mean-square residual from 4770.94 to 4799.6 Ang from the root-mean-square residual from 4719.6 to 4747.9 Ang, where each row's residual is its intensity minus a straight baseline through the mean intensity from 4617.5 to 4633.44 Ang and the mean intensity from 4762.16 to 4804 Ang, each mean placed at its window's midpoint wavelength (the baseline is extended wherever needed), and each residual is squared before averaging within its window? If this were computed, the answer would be 0.000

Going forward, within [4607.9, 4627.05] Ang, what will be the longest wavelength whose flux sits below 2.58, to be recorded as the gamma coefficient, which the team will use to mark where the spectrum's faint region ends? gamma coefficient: 4610.57 Ang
